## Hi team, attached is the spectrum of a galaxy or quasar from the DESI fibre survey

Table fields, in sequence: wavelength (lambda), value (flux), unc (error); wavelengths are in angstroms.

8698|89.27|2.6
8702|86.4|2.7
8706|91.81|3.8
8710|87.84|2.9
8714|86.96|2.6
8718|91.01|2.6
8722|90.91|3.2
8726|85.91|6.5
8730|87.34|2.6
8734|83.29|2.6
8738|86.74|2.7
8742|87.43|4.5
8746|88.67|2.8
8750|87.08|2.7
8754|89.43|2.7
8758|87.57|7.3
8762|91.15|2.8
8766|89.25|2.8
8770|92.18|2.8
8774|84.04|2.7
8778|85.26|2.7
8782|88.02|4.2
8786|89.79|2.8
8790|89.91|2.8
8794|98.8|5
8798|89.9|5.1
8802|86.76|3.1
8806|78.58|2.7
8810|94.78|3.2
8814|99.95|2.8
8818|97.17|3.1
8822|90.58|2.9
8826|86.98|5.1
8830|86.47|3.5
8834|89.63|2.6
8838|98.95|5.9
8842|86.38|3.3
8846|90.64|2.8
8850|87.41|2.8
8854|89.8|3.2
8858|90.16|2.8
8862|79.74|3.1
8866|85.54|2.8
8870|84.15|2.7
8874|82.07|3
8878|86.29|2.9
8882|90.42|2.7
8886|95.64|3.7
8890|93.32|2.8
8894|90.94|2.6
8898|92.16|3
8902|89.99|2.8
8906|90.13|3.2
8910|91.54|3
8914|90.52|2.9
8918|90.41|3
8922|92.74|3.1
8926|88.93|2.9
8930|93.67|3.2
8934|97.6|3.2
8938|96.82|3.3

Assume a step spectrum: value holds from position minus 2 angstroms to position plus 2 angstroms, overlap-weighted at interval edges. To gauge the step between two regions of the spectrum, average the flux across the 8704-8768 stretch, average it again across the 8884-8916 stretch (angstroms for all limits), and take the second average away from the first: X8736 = -3.5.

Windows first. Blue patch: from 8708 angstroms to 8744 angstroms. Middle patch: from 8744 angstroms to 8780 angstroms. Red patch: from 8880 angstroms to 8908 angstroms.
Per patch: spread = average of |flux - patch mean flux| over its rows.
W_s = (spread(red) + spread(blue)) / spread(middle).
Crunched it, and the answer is 1.6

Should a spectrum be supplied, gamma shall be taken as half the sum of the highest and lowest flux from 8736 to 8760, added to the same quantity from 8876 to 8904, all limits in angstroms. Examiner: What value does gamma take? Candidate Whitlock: 179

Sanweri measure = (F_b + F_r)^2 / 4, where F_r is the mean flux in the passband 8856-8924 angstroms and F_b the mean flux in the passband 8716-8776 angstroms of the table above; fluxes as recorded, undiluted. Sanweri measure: 7858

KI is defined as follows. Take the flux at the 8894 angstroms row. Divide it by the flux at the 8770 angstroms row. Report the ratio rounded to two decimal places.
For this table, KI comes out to 0.99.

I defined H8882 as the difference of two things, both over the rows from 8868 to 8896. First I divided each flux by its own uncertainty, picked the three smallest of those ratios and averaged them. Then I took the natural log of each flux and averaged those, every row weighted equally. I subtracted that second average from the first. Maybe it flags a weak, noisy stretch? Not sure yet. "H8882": 23.2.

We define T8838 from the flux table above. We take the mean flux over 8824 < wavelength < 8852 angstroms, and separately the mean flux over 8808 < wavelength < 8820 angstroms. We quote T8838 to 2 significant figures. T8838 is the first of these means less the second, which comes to -7.8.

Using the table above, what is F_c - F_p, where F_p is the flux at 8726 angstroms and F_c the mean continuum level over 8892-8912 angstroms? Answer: 5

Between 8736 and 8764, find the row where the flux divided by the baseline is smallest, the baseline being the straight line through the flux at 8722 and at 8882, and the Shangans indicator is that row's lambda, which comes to 8738 angstroms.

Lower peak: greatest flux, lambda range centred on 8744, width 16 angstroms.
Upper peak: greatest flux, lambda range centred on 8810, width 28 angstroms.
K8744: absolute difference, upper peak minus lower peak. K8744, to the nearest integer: 11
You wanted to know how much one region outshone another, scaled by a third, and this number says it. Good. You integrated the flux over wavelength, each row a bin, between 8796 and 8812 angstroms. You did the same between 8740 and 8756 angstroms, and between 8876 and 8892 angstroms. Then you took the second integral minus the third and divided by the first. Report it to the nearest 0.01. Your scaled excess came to -0.04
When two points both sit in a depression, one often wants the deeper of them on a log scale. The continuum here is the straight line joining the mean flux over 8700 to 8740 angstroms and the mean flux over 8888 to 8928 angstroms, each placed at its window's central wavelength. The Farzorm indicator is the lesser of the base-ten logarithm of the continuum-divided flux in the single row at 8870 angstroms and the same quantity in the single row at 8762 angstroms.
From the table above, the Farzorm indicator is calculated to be -0.031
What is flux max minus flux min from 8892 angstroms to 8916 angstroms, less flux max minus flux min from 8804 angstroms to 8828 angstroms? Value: -19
